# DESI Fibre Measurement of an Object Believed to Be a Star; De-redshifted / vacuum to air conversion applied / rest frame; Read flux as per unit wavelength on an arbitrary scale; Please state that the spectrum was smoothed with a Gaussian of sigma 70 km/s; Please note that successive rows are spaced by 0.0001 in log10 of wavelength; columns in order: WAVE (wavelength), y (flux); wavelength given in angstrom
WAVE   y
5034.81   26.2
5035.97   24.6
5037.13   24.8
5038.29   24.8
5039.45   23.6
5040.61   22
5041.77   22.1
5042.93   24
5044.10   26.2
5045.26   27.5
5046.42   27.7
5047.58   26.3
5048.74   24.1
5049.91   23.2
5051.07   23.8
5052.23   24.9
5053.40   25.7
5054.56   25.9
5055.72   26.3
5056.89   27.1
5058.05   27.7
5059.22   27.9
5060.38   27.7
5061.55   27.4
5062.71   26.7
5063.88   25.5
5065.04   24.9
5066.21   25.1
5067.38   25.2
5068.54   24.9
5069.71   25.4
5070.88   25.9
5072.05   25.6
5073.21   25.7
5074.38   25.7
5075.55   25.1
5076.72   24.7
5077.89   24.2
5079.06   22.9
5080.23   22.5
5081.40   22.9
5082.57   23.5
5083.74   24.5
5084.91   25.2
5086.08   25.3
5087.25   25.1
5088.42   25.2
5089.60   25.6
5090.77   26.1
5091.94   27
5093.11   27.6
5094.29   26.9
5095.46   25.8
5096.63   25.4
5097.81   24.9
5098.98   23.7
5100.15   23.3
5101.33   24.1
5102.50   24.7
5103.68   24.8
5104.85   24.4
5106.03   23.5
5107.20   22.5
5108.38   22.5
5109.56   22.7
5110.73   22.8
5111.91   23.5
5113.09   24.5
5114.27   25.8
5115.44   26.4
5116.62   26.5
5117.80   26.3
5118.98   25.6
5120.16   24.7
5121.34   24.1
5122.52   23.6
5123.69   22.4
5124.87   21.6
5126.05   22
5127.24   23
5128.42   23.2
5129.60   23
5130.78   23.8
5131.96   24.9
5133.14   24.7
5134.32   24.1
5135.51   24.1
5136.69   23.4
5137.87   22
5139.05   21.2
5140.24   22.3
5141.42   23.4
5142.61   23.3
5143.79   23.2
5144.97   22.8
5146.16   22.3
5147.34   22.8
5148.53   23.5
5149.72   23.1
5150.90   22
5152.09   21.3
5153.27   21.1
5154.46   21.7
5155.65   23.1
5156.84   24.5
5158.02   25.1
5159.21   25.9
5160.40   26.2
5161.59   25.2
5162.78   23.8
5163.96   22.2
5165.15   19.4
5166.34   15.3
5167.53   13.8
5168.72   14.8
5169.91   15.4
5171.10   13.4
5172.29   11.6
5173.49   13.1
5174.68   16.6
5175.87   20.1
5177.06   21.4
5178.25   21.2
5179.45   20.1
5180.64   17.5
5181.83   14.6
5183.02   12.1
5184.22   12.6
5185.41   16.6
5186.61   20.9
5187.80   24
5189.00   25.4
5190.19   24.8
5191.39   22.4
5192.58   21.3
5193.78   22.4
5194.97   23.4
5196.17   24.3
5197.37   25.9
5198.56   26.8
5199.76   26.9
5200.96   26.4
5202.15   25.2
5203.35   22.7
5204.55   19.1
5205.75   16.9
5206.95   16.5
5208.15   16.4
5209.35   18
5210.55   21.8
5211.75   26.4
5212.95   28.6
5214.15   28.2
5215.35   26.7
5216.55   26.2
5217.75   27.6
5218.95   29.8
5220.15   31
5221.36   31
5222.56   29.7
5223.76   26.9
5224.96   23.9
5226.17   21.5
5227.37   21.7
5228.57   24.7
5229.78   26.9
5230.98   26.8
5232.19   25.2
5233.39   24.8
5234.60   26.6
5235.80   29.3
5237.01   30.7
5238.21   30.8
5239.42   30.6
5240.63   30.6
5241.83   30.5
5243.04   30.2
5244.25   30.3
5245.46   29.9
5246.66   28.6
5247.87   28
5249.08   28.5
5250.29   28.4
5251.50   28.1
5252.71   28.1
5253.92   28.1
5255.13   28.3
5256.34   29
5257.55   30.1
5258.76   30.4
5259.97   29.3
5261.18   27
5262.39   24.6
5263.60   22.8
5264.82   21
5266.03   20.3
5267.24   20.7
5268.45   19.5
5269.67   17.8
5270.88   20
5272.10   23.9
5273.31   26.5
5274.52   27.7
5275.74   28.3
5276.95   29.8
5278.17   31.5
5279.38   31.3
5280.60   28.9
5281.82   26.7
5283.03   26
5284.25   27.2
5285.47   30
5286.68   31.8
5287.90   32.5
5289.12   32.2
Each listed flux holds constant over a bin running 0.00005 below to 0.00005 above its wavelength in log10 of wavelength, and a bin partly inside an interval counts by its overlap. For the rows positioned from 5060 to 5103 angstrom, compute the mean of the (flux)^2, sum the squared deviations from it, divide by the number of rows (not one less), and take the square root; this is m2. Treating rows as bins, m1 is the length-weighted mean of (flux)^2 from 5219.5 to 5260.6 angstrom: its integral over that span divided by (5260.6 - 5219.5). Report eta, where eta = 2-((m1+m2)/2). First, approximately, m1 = 801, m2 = 63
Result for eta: -430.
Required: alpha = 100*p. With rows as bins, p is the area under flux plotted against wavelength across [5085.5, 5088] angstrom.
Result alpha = 6307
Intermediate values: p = 63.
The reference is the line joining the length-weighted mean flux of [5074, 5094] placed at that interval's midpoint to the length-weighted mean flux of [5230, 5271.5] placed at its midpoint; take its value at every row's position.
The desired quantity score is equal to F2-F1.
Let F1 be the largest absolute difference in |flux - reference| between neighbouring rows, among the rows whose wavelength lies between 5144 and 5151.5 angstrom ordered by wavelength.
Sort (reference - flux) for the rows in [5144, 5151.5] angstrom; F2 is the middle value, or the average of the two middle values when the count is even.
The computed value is 1.7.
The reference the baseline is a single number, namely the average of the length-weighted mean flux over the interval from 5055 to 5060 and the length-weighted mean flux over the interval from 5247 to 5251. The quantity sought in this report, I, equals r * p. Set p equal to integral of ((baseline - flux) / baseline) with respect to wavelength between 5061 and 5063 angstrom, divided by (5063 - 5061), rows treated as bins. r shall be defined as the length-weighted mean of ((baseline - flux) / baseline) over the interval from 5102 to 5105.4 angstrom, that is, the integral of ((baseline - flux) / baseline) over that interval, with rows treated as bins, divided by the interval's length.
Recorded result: 0.003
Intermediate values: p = 0.02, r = 0.113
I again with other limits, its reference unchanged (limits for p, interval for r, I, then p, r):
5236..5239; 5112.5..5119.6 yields -0.007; -0.10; 0.069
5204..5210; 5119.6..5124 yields 0.054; 0.37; 0.144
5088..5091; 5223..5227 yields 0.010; 0.08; 0.129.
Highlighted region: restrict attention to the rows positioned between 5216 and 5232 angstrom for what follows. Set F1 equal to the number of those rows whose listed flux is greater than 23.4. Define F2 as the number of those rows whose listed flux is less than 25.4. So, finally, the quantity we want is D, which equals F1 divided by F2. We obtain 2.75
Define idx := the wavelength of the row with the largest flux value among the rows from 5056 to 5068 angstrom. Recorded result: 5059.22 angstrom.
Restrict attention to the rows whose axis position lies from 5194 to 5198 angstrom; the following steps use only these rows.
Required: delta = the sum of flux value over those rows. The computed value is 74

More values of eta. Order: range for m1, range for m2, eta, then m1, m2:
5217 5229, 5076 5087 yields -387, 731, 47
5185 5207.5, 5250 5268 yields -350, 530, 173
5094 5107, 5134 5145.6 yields -320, 605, 40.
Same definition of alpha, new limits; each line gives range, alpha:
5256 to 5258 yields 5917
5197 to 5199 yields 5291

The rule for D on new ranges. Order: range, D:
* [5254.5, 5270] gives 1.00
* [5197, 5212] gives 0.75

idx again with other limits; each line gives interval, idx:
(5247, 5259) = 5258.76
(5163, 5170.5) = 5163.96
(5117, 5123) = 5117.80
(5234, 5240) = 5238.21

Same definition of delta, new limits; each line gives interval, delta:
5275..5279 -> 90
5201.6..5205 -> 67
